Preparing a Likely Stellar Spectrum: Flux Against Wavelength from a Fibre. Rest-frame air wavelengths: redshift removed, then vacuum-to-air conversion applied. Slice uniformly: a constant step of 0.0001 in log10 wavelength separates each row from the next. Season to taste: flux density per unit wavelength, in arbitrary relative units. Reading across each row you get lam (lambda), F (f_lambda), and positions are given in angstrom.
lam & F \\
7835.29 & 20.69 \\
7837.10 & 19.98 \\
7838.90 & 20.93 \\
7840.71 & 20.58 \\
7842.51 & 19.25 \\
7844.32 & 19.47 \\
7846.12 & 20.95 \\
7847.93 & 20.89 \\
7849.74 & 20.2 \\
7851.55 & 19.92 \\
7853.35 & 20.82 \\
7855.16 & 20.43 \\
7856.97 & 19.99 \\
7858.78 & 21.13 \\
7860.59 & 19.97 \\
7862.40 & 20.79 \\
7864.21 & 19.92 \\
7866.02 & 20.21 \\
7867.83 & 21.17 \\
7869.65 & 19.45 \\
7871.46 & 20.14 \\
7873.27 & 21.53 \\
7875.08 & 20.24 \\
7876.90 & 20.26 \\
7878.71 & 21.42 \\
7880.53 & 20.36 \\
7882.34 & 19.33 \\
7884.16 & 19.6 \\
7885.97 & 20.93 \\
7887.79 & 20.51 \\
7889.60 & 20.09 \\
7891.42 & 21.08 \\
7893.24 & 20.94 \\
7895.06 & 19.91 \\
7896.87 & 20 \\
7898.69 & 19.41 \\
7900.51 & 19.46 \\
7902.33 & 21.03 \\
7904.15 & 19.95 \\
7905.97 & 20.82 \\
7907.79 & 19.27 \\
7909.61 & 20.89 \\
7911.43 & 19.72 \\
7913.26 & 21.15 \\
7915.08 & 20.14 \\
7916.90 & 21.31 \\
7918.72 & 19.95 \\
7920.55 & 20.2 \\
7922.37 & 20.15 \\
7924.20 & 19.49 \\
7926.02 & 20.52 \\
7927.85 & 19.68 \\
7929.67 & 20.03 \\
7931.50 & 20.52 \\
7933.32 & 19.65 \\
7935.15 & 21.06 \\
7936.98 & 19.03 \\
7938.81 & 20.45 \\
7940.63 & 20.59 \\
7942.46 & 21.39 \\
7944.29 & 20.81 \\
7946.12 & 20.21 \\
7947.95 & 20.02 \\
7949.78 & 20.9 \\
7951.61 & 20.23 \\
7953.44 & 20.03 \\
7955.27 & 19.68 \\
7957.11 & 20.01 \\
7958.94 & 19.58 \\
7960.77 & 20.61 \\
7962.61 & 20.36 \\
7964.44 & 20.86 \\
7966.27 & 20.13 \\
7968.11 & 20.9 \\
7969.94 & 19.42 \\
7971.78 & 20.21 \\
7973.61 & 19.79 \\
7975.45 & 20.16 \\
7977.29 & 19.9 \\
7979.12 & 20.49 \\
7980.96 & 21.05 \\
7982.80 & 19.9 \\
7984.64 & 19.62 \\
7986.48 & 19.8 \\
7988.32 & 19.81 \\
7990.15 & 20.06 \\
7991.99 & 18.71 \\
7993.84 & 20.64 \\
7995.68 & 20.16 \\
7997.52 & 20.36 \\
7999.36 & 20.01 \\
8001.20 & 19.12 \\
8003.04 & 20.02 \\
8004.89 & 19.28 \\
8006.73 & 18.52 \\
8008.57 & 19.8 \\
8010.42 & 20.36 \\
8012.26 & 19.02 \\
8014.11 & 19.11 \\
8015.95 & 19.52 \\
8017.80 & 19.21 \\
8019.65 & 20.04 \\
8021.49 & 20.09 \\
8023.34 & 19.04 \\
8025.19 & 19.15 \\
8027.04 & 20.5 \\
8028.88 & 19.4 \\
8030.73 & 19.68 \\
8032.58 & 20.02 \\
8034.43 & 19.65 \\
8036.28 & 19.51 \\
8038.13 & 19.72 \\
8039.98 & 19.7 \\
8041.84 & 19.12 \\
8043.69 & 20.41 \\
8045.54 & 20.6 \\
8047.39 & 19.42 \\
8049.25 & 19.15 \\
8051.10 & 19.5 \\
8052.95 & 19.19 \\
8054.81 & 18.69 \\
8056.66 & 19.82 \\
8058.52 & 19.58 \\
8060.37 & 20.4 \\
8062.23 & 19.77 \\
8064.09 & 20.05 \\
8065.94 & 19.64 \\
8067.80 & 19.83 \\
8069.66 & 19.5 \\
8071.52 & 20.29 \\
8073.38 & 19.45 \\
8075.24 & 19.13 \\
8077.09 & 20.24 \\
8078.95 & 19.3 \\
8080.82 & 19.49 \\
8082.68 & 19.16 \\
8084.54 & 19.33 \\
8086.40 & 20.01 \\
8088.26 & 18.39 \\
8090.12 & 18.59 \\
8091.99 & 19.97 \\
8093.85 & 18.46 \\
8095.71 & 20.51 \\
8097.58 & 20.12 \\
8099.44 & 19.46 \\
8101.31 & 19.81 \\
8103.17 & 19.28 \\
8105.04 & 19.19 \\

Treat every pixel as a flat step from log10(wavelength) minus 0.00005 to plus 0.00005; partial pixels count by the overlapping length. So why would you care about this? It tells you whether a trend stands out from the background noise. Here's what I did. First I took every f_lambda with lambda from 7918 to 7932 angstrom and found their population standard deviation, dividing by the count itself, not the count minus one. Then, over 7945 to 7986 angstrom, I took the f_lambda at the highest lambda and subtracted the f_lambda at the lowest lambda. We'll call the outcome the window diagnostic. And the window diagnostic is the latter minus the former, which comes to -0.93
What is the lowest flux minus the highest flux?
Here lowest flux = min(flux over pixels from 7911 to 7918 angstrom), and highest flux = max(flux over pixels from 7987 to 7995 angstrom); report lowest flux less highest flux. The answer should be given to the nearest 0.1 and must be -0.9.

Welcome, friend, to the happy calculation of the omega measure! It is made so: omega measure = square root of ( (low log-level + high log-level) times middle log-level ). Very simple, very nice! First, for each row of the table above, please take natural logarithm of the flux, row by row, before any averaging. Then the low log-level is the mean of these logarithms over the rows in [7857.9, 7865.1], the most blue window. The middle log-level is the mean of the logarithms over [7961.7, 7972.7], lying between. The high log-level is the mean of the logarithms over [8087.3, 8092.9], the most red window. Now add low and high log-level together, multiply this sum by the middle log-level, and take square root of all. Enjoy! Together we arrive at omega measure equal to 4.24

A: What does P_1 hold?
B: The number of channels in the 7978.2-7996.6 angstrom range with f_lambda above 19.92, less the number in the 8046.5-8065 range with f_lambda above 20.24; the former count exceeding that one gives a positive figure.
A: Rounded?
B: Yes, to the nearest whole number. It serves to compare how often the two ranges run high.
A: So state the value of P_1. 4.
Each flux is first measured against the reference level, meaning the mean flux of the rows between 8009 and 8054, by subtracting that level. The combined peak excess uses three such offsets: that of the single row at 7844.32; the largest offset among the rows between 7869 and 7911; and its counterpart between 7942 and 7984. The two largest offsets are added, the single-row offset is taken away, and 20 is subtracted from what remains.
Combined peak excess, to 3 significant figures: -16.2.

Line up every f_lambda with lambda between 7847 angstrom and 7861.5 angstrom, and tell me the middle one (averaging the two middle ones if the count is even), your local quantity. 20.3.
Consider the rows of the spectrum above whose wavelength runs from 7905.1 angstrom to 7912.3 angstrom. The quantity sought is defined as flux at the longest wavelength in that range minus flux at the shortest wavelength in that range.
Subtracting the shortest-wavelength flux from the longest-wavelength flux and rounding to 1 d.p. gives -1.1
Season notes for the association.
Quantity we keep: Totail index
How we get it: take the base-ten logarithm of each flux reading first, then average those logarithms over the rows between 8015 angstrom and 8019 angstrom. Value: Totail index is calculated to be 1.287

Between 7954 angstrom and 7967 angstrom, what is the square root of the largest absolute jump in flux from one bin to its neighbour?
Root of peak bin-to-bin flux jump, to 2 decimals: 1.01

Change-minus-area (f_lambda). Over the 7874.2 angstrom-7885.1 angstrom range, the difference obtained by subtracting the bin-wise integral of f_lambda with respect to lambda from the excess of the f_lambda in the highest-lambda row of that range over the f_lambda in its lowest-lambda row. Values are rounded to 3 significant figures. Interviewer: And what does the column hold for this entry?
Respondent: -221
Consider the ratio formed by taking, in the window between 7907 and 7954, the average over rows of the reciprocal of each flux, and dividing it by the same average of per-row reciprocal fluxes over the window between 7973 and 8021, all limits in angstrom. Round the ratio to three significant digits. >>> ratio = 0.975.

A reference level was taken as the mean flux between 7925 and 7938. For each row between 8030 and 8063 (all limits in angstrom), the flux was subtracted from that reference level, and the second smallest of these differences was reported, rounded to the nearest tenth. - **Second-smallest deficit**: -0.3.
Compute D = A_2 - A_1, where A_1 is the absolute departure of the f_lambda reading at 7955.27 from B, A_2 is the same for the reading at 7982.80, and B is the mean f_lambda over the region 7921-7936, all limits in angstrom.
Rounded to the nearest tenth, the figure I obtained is -0.2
